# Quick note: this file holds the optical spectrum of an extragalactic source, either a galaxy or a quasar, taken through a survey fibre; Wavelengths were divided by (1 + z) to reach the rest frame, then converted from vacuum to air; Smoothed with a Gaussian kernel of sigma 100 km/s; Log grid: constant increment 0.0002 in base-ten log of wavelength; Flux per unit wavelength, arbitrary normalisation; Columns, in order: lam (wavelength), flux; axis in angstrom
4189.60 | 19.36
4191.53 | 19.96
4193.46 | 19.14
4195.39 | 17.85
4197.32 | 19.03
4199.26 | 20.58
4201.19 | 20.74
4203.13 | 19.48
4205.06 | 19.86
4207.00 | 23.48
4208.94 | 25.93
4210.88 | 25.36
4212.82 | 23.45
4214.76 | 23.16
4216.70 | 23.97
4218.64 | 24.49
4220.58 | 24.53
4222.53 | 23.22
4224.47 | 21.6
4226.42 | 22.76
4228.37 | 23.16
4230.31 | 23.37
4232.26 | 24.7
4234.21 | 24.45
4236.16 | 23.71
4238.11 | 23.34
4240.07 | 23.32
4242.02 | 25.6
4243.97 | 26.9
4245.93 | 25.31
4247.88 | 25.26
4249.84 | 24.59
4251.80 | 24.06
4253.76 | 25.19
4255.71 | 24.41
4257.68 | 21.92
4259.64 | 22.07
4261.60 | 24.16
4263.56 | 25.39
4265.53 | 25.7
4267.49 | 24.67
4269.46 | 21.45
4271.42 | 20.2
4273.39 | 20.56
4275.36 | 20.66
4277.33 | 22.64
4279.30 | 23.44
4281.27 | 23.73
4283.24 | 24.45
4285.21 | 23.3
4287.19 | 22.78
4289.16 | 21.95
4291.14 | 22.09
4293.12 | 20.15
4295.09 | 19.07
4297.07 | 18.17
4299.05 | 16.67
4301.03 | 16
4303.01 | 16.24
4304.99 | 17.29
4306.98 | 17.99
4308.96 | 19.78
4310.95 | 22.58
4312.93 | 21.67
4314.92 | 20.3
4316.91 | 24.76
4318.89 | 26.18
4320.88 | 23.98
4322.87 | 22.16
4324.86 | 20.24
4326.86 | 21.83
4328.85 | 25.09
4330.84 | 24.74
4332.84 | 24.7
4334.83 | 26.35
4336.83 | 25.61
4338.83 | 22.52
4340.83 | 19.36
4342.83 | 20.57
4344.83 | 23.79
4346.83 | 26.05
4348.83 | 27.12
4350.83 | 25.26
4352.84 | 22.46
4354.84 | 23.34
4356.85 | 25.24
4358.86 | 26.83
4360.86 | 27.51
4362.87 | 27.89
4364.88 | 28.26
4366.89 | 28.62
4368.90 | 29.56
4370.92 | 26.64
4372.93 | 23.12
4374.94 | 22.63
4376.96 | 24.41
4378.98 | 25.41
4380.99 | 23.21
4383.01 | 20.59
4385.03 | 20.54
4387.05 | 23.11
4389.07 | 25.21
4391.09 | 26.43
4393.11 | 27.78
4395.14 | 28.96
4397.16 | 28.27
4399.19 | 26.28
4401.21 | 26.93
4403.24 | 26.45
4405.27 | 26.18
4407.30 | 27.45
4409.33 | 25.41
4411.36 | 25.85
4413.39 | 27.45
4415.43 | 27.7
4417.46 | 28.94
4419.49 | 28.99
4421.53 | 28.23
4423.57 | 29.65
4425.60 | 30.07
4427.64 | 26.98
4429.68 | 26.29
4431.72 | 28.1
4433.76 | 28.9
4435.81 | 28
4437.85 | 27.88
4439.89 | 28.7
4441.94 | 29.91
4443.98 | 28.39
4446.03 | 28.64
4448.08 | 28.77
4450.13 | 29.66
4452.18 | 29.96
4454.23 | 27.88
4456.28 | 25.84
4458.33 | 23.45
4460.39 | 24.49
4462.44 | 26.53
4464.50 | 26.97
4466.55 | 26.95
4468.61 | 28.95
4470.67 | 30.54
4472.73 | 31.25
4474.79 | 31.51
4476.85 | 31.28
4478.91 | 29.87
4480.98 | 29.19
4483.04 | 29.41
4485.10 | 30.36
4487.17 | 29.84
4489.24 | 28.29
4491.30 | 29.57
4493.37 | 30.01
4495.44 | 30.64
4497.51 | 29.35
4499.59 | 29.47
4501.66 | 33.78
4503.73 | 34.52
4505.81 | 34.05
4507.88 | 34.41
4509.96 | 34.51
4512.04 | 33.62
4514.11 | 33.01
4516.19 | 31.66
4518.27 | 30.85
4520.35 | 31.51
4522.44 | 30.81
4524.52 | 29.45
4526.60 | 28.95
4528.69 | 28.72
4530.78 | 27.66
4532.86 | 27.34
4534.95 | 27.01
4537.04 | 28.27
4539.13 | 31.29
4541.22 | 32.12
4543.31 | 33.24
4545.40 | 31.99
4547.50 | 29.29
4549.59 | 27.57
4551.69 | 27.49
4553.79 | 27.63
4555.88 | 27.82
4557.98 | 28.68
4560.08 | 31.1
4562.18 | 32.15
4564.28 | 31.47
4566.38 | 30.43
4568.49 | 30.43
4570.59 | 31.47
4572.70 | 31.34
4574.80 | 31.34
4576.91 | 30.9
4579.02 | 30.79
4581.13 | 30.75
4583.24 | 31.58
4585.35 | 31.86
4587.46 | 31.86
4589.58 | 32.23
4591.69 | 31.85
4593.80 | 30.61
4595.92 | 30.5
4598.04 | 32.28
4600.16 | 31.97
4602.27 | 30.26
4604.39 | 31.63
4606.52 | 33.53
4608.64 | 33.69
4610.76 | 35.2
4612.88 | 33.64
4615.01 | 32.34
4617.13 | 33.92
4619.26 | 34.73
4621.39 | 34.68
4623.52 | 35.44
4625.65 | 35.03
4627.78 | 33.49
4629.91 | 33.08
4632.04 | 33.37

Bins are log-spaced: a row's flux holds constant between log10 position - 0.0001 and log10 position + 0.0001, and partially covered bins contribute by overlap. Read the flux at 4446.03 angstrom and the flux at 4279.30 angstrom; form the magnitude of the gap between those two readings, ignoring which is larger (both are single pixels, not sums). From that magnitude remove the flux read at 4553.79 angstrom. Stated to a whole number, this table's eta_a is -22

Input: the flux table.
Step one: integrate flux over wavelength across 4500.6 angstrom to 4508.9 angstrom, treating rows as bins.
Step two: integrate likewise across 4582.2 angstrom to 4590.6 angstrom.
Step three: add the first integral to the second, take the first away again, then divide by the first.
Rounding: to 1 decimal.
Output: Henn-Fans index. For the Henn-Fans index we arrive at 0.9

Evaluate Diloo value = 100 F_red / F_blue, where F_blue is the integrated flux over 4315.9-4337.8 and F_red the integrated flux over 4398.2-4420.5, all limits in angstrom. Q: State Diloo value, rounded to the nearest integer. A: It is 114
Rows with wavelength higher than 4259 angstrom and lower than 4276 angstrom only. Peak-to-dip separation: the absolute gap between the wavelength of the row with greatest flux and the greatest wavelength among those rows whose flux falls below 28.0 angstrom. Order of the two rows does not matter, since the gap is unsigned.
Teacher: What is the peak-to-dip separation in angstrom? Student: 9.8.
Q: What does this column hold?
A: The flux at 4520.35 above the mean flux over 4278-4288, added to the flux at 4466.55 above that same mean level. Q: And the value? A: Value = 11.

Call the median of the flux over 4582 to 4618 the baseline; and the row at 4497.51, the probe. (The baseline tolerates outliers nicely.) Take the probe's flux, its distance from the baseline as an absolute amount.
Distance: 3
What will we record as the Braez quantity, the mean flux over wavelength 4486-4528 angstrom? 31.4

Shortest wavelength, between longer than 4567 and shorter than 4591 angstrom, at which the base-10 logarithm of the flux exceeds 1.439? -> 4568.49 angstrom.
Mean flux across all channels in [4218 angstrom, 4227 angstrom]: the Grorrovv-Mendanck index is 23.3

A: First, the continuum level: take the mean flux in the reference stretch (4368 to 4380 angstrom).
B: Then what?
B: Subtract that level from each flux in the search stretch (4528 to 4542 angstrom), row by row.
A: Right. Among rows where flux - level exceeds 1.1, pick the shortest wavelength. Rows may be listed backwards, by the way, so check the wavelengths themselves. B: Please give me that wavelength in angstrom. 4528.69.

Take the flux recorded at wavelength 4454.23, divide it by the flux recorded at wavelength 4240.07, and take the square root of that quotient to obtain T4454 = 1.09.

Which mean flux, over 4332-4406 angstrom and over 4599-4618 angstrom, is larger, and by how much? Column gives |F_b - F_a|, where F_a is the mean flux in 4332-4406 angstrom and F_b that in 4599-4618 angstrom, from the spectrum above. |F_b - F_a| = 7.7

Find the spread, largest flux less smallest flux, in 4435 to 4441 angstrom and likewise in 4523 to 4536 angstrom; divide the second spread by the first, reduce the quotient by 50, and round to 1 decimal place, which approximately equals -47.0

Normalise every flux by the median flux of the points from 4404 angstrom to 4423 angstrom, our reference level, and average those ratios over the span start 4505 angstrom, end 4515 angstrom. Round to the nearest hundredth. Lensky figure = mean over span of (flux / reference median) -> 1.24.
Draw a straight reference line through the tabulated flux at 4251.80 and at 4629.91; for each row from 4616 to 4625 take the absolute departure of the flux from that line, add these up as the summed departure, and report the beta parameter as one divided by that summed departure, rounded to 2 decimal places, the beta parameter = 0.14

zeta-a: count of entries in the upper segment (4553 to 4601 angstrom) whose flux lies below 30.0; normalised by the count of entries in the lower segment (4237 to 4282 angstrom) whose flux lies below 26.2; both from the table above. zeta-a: 0.14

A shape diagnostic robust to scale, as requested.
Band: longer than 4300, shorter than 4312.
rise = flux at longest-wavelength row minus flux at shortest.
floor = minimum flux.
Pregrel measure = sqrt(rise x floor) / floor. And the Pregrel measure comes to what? 0.64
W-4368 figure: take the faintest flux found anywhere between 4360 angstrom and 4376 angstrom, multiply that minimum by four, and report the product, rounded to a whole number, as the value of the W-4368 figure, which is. 91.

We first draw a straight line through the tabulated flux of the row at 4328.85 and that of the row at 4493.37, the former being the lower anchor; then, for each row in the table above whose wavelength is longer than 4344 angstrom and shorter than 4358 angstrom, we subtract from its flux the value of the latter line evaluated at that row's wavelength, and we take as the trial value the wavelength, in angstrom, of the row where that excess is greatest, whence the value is 4348.83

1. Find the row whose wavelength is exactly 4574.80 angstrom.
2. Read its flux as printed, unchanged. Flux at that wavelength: 31.34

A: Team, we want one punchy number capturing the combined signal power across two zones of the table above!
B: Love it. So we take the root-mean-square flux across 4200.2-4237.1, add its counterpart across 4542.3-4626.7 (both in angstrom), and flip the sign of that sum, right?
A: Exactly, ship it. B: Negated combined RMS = -55.0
